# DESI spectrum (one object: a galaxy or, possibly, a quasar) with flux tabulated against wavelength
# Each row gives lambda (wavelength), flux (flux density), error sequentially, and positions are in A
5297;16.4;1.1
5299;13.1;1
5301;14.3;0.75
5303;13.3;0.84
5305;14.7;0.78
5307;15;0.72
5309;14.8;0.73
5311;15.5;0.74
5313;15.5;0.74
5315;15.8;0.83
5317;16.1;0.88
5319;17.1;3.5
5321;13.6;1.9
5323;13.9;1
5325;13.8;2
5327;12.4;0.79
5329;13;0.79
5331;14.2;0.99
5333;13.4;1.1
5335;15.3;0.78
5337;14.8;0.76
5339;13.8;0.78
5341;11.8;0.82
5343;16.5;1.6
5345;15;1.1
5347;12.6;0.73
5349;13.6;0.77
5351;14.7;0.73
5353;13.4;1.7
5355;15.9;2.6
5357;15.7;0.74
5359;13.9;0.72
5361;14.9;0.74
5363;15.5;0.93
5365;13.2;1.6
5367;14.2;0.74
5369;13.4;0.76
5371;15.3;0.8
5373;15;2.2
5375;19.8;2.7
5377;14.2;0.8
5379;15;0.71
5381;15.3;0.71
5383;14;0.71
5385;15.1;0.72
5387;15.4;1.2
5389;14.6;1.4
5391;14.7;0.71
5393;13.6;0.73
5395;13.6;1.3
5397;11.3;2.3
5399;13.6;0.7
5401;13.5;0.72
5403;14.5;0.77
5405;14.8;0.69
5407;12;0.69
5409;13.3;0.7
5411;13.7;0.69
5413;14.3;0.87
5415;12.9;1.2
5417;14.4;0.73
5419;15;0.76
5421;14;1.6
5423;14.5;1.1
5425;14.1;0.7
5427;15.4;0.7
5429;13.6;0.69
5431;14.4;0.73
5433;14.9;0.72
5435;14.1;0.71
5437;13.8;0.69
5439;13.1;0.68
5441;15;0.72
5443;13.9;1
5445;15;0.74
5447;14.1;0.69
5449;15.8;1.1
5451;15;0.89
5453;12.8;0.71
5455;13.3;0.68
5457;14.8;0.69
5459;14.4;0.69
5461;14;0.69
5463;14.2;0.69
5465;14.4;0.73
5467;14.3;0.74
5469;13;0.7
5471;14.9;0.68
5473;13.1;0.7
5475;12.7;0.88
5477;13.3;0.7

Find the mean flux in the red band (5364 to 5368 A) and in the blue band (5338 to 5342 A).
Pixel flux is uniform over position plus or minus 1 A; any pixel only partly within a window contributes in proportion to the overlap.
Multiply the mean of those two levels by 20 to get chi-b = 265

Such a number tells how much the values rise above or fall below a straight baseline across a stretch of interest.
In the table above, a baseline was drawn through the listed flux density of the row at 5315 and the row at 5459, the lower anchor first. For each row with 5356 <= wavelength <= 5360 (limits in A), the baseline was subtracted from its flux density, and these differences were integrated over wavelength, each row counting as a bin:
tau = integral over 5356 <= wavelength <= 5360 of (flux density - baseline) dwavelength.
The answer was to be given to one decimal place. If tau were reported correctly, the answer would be -2.3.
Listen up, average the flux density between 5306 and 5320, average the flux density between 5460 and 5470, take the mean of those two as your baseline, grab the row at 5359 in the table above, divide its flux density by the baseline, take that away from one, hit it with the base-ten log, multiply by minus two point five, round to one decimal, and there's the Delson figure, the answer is 3.0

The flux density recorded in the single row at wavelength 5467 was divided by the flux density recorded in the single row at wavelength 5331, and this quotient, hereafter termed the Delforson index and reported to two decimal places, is 1.01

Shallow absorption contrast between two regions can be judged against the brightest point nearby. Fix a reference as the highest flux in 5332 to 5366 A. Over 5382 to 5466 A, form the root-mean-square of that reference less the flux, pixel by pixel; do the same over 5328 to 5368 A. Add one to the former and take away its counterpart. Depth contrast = 1.02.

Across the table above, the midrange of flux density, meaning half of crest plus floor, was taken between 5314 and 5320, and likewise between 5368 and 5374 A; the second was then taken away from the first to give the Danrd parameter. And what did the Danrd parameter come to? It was 2.1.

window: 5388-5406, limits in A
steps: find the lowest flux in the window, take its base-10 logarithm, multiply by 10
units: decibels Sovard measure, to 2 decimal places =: 10.53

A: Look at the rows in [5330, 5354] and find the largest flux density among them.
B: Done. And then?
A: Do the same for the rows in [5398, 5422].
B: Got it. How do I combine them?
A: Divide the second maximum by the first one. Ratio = 0.909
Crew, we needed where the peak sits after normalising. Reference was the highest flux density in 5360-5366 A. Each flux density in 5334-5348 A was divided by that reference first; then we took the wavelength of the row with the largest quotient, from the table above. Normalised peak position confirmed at 5343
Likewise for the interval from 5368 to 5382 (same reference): 5375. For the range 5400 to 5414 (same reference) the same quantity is 5405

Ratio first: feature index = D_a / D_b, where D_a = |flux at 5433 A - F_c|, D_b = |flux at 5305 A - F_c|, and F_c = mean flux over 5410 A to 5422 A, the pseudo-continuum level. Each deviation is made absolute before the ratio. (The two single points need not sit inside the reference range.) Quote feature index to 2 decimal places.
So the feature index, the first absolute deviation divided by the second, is 1.31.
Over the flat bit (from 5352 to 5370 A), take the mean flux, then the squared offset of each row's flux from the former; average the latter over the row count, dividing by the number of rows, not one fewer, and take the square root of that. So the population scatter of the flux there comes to 1.01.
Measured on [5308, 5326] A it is 1.12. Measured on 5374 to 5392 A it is 1.64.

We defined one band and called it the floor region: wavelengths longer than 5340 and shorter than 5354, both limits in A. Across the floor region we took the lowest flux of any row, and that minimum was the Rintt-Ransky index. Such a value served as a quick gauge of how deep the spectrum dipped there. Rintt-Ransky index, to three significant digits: 11.8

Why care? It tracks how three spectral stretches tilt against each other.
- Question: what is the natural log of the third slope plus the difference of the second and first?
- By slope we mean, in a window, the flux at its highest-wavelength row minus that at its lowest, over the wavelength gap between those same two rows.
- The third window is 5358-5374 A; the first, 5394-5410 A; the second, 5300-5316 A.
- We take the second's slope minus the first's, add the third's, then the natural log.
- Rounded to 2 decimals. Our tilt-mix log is -1.57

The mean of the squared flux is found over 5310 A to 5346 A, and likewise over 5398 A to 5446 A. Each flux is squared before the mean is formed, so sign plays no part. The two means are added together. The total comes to 412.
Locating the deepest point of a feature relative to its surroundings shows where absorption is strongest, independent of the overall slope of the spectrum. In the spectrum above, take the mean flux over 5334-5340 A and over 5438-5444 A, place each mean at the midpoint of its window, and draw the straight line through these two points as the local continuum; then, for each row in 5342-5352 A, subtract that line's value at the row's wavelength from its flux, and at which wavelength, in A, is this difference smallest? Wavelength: 5347 A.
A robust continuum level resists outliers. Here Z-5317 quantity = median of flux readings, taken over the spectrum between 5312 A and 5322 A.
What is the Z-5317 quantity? 15.8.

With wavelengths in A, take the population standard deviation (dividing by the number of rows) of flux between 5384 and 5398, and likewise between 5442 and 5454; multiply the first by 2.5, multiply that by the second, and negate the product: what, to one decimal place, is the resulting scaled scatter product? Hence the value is -3.1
